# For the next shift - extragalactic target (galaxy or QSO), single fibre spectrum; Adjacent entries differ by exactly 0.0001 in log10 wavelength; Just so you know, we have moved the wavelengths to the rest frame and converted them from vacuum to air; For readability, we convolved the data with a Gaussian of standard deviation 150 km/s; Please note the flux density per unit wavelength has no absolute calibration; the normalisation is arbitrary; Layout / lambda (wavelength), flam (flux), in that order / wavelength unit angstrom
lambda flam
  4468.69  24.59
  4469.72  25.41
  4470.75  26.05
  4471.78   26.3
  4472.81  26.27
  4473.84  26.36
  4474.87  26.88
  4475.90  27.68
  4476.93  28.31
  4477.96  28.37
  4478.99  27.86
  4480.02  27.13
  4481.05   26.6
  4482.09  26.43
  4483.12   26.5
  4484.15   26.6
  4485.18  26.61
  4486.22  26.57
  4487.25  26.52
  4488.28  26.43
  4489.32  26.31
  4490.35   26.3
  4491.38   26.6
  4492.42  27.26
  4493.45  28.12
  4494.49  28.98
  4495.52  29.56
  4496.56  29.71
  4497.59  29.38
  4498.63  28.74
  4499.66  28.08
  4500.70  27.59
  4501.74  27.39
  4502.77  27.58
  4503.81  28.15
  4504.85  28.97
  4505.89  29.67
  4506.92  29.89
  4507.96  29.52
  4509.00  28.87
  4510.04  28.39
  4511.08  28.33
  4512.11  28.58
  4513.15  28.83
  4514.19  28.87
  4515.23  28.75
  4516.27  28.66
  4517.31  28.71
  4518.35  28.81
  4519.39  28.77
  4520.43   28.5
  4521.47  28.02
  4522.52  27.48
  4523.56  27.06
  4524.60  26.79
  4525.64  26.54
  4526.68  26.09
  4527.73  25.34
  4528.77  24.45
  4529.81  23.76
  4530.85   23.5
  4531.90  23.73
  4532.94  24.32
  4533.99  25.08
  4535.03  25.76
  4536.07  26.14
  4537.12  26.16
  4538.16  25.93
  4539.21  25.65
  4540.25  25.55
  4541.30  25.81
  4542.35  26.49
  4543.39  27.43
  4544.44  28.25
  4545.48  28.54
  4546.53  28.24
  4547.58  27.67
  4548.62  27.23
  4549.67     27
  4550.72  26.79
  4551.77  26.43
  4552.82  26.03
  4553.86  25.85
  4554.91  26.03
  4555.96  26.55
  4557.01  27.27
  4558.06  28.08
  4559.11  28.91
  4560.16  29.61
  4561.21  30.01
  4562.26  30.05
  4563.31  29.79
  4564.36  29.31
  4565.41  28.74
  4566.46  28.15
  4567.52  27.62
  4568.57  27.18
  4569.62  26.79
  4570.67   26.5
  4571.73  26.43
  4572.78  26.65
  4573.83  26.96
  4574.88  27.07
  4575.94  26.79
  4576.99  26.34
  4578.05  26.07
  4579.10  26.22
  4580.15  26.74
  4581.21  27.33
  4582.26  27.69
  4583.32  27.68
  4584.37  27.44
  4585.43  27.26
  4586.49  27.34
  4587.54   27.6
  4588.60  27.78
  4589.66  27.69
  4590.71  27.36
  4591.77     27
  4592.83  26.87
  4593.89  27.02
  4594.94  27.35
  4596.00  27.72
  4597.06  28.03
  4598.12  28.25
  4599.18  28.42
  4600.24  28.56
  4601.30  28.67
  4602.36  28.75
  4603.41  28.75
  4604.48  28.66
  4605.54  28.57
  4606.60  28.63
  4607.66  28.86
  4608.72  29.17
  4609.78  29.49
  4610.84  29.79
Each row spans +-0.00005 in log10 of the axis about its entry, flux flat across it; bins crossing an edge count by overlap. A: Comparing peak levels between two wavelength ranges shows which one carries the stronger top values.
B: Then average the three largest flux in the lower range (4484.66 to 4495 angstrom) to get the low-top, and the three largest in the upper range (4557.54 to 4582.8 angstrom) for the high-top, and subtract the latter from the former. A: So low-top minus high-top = -1.8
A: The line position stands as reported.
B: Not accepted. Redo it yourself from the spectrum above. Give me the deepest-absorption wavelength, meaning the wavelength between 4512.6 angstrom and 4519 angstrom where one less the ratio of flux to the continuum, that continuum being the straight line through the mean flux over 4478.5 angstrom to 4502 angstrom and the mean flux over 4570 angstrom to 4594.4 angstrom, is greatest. 4516.27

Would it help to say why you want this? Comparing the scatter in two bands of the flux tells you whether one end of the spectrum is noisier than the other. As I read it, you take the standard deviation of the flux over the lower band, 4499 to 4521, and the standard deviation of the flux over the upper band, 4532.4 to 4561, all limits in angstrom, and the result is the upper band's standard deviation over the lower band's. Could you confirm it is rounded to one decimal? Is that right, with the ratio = 2.0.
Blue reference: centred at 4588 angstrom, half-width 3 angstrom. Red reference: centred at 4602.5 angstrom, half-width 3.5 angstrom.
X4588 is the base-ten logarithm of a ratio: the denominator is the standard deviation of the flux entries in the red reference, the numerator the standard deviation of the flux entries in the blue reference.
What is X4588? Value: 0.3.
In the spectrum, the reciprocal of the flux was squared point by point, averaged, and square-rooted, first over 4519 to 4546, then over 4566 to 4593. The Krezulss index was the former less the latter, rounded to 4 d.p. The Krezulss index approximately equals 0.0014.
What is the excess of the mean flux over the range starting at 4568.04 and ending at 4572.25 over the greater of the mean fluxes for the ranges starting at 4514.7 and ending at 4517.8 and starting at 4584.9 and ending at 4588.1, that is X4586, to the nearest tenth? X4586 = -2.0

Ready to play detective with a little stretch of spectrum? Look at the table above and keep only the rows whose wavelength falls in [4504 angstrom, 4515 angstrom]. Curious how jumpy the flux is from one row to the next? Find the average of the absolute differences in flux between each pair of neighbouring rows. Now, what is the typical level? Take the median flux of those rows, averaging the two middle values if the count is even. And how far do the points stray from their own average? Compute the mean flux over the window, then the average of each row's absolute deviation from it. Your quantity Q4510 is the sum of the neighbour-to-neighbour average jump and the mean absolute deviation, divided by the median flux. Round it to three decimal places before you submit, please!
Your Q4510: 0.026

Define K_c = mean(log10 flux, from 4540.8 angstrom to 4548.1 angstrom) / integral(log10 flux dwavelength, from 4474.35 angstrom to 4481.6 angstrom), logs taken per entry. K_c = 0.138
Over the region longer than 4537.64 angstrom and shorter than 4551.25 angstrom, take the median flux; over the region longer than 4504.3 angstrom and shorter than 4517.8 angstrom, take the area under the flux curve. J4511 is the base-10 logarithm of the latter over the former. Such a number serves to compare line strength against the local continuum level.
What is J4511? 1.16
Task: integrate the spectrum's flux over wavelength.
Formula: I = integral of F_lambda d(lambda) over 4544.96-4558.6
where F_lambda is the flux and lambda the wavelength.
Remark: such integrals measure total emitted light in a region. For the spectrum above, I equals 369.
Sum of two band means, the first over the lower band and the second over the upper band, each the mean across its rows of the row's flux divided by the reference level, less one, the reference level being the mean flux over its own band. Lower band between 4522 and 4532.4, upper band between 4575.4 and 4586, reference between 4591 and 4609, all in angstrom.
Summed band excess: -0.14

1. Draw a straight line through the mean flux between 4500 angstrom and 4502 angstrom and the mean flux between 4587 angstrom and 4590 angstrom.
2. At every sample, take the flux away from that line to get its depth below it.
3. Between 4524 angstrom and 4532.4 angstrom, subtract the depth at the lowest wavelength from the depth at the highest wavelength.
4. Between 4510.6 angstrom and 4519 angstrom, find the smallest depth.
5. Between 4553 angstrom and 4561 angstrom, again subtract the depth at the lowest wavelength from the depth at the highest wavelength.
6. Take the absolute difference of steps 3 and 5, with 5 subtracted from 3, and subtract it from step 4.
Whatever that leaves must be -8.2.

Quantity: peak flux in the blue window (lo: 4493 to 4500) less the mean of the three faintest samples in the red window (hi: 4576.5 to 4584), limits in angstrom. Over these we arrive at 3.5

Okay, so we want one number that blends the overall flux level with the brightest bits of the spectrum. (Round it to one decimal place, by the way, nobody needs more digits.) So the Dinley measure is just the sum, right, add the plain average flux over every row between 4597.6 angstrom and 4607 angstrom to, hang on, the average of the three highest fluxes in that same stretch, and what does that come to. 57.3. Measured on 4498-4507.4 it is 58.0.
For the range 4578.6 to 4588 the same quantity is 54.9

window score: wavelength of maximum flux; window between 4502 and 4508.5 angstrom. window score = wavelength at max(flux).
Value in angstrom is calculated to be 4506.92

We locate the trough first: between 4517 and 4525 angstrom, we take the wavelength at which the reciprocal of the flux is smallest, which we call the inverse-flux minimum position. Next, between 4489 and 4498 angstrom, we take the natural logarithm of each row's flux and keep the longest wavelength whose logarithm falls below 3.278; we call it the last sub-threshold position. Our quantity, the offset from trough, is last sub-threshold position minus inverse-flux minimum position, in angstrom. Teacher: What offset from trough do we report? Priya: -28.0 angstrom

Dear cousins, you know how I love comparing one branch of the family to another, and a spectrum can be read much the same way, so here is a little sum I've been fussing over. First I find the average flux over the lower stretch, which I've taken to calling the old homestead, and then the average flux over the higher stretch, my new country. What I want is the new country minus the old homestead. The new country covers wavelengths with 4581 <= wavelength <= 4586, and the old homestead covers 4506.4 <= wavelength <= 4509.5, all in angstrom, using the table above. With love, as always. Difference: -2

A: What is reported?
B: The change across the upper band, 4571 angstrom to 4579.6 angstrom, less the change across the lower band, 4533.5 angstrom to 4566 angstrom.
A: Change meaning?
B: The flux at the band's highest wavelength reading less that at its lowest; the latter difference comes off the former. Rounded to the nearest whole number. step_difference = -4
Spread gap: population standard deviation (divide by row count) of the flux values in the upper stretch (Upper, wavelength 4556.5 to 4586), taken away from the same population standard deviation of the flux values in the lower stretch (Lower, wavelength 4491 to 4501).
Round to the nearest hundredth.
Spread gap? -0.20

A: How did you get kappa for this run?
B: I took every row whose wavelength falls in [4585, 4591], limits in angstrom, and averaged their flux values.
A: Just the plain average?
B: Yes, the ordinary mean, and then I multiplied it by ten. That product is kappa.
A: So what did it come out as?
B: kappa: 275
